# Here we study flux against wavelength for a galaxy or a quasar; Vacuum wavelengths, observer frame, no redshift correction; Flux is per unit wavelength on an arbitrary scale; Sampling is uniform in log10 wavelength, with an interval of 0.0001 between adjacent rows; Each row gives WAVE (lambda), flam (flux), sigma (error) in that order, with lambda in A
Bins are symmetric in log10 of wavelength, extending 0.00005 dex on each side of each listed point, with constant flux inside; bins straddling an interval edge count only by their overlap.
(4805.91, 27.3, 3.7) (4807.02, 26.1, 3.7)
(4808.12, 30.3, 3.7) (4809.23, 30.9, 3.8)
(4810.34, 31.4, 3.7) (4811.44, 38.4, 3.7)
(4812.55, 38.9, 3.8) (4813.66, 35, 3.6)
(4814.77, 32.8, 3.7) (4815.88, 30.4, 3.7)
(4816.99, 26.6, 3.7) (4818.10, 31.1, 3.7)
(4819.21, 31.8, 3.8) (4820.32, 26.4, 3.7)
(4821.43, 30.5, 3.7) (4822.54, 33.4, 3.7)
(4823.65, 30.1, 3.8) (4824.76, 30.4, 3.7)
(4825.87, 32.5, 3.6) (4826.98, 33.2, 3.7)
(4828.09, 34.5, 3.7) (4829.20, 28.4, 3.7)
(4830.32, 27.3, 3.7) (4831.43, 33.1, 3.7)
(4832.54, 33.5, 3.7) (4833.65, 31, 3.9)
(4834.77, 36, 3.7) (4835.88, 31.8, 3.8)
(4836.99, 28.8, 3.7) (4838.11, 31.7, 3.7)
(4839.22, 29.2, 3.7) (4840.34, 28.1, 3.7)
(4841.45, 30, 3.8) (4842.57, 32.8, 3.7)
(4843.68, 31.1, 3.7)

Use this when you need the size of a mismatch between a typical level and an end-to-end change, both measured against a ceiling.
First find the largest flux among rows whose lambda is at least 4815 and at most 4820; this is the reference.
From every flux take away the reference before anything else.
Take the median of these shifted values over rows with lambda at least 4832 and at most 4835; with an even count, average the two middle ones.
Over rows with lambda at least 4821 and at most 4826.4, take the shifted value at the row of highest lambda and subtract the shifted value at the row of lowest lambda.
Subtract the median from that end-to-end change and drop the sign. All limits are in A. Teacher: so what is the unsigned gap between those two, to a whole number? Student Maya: 0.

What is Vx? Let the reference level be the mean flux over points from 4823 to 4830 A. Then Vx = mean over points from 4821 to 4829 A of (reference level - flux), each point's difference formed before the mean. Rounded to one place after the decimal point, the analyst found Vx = -0.6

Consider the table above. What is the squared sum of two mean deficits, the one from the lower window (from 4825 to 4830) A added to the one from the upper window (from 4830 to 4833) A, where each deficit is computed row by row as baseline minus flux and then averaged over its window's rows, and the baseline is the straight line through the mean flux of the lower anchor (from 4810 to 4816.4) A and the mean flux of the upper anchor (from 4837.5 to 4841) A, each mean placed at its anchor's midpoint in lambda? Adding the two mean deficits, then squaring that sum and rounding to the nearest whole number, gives 0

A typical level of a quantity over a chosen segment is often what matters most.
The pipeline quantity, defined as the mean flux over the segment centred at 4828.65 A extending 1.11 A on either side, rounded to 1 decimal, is 31.4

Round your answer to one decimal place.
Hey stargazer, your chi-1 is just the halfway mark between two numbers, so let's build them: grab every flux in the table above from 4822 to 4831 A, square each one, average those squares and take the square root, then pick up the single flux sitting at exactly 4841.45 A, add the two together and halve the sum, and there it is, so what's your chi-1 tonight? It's 30.7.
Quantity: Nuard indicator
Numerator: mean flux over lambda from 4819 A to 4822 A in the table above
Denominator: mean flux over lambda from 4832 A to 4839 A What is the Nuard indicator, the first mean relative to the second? 0.92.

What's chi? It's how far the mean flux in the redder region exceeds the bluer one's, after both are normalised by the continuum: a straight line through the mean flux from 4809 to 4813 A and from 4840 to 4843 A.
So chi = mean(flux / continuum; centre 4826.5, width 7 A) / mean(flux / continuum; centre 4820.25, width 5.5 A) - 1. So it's 0.058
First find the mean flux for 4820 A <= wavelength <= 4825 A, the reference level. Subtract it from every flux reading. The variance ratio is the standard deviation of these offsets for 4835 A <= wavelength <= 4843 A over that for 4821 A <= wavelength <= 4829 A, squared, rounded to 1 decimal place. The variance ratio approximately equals 1.0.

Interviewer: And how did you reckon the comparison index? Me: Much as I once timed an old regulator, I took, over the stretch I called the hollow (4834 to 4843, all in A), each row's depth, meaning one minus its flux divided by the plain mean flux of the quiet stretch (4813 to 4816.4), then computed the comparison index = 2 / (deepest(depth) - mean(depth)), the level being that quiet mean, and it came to 22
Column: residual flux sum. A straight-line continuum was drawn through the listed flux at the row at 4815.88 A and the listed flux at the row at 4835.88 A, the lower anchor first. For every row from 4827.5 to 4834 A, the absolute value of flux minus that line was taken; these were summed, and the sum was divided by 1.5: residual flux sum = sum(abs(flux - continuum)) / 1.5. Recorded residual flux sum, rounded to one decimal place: 9.7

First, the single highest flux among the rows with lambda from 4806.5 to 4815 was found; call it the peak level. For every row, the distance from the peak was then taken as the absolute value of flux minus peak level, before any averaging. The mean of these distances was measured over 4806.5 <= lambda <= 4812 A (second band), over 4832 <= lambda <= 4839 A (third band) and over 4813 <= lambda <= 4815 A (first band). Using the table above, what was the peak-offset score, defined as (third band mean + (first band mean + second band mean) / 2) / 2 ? 6.5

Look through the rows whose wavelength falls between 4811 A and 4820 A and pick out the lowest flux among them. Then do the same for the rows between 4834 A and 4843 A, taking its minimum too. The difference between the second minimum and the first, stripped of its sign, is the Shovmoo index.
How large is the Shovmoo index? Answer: 1.5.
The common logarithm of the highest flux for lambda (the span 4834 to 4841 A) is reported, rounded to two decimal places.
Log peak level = 1.56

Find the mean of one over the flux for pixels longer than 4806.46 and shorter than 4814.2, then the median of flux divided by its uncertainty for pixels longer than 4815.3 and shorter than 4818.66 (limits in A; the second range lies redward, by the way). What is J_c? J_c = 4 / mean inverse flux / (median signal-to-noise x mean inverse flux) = 512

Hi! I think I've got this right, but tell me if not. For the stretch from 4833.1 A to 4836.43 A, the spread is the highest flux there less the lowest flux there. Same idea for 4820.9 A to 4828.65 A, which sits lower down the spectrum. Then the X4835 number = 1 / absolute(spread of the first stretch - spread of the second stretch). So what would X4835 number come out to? 1.7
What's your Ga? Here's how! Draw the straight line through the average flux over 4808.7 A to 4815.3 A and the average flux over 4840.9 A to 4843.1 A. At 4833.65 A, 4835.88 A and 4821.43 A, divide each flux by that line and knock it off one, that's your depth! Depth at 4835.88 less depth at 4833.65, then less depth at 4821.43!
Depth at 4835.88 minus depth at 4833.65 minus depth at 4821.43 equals -0.12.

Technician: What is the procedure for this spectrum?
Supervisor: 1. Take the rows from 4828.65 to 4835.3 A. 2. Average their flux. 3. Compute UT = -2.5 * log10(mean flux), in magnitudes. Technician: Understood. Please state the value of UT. -3.75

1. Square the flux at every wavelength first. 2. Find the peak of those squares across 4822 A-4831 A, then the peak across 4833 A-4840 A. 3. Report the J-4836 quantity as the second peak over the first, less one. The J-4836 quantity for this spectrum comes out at 0.09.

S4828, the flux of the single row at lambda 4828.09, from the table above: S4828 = 34.5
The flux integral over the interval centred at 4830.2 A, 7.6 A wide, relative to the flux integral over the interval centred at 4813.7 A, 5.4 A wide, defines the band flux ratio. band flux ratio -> 1.3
